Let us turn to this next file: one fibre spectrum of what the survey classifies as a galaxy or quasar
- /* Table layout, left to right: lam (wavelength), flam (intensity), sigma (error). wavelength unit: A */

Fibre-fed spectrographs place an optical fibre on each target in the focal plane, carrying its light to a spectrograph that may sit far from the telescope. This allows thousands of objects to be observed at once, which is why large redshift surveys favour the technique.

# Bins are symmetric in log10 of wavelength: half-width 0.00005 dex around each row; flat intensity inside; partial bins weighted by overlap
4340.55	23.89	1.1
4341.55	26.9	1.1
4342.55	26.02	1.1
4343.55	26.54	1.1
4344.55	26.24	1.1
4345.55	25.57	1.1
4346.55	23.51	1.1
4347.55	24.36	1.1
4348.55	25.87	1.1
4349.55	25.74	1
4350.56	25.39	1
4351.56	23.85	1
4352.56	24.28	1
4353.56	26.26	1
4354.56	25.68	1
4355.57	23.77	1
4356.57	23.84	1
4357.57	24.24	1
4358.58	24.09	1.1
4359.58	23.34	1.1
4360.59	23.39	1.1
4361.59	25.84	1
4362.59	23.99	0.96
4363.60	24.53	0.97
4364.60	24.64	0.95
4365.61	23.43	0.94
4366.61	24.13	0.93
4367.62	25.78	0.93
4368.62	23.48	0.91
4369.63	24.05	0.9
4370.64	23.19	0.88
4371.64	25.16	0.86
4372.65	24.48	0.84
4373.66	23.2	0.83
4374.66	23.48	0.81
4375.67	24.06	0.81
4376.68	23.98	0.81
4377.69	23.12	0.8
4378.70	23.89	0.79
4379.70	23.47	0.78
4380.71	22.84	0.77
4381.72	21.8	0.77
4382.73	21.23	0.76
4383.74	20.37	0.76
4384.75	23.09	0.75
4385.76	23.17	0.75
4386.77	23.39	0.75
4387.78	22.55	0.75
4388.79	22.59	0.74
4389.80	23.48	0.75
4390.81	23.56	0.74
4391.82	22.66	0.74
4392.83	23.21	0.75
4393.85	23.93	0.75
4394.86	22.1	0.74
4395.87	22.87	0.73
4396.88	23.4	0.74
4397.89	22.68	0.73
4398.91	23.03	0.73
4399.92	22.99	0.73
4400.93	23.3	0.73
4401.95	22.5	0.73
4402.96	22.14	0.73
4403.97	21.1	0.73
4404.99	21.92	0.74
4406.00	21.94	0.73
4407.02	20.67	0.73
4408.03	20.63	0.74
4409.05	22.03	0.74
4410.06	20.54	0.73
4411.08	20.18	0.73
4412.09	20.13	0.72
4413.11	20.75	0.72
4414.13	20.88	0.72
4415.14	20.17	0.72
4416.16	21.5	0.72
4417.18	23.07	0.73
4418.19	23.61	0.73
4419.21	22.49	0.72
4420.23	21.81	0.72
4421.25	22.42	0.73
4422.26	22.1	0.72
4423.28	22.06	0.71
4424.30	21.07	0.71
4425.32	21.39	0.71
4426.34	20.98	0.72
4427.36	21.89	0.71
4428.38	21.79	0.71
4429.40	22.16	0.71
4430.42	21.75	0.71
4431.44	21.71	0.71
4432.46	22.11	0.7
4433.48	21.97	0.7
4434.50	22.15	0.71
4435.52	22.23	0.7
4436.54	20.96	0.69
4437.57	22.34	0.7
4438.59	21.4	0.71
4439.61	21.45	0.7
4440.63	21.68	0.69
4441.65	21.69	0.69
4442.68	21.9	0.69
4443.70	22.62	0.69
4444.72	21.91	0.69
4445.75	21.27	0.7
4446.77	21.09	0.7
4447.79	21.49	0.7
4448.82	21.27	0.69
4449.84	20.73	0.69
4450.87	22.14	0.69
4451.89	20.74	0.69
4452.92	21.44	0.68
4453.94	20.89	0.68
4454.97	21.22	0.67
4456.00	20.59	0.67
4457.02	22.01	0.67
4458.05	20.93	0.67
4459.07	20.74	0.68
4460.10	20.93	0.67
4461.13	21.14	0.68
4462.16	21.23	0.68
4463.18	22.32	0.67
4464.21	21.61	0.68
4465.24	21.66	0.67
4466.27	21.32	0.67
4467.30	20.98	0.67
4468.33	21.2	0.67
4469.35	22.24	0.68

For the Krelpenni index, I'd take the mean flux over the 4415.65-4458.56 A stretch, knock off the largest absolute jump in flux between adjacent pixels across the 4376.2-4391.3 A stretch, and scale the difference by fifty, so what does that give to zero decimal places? 950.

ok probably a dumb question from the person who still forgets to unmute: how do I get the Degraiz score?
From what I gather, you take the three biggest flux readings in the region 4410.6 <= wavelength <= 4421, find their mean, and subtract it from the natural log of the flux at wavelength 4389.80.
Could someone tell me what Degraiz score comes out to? -19.9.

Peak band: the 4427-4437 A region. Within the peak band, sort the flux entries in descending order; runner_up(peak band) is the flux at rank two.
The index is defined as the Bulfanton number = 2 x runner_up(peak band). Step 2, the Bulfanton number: 44.3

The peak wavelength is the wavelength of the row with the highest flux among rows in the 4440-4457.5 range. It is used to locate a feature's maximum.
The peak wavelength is 4443.70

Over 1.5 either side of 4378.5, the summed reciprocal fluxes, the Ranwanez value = 0.128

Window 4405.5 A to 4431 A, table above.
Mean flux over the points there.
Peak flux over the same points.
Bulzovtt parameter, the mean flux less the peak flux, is -2.09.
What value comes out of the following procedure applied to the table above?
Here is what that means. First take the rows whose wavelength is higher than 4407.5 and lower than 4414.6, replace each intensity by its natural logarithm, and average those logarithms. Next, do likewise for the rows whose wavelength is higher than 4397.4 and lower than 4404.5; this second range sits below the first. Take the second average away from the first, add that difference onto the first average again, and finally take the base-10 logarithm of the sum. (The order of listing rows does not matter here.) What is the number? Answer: 0.470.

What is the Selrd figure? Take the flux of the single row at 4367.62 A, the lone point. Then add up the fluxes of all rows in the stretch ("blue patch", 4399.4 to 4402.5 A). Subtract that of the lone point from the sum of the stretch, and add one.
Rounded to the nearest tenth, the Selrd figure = 44.0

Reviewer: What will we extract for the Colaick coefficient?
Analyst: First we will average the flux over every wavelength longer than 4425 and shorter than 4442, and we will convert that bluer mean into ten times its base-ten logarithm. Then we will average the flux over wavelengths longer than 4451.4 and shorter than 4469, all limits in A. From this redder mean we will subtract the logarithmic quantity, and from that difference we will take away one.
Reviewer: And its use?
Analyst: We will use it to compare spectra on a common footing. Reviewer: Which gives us 6.9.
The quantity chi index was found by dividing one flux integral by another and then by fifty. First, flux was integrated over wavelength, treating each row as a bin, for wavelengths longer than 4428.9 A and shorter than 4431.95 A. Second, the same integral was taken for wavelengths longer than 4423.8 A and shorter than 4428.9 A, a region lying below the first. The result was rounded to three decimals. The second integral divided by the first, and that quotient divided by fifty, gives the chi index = 0.033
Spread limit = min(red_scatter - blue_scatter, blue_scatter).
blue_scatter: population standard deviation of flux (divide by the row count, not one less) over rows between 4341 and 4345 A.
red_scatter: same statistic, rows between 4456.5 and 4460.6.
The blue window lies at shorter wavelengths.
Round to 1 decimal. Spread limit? 0.2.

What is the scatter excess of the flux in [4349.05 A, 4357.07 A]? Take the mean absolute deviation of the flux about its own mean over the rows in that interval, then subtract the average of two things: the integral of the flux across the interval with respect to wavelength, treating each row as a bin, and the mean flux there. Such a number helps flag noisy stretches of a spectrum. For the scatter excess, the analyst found -111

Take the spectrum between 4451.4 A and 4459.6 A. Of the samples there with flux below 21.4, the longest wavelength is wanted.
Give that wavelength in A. 4459.07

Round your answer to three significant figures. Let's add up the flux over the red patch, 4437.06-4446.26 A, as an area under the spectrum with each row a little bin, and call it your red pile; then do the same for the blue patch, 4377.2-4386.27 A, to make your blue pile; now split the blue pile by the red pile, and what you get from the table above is 1.02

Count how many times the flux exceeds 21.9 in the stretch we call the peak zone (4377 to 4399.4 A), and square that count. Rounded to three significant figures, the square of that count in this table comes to 361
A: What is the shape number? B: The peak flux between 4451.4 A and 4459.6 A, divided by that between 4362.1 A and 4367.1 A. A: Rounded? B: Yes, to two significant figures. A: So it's 0.89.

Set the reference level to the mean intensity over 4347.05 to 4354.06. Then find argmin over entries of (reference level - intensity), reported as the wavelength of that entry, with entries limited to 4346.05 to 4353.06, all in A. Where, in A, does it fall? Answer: 4348.55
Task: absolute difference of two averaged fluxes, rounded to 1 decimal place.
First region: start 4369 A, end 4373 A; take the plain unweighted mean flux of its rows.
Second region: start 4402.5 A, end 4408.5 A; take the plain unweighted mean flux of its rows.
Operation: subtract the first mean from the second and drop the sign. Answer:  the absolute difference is 2.8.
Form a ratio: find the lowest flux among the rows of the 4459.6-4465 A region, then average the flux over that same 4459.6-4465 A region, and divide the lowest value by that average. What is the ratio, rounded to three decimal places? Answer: 0.976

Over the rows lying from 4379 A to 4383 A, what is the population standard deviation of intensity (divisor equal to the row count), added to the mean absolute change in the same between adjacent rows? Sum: 1.6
